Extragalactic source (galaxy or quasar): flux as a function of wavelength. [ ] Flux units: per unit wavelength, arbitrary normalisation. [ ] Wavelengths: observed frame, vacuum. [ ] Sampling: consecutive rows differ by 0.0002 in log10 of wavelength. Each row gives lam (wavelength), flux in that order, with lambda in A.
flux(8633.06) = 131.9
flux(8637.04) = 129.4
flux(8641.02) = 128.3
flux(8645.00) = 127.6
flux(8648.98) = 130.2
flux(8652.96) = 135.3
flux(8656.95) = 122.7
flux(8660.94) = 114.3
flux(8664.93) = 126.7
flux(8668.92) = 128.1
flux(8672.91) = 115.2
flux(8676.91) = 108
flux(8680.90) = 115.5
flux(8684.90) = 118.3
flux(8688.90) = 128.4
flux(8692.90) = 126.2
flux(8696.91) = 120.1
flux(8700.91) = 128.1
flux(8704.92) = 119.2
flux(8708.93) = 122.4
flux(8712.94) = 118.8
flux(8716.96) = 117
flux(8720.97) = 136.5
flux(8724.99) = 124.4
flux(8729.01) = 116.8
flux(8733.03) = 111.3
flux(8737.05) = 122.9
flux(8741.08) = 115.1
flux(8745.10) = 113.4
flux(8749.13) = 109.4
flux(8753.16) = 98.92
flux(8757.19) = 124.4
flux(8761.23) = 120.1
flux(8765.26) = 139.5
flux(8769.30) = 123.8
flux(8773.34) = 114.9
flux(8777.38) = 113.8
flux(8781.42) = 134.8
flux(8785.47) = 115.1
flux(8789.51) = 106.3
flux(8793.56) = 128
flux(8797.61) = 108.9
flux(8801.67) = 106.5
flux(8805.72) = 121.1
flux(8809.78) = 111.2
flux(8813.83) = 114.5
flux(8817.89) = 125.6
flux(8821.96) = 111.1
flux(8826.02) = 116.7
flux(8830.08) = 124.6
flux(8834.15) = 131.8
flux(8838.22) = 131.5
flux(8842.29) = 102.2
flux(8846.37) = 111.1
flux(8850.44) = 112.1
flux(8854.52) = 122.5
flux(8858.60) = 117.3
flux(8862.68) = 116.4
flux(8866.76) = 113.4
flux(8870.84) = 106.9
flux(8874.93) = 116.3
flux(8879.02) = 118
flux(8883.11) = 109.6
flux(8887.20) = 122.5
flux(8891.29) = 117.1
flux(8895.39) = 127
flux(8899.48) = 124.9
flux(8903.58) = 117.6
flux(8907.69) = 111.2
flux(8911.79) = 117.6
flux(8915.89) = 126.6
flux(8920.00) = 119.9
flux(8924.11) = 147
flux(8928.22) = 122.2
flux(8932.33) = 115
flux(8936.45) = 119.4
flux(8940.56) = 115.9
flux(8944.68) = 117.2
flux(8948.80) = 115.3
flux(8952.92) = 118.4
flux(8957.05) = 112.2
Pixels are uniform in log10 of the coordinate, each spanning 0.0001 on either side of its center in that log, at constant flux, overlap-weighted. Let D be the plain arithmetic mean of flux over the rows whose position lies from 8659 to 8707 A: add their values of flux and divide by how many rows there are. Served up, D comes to 121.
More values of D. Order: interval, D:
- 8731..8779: 117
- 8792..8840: 119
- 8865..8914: 117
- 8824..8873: 117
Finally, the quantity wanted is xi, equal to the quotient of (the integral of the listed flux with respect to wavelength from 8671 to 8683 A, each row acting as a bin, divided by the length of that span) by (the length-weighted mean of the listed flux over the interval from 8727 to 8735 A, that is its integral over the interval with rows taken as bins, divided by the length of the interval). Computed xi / 0.99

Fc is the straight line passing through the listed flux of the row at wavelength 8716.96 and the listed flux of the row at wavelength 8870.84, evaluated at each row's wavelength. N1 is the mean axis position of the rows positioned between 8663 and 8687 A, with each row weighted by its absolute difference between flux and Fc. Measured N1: 8673.1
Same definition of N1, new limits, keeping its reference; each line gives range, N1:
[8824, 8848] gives 8834.9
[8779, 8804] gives 8788.8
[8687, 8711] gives 8697.0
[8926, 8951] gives 8938.0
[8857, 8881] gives 8869.1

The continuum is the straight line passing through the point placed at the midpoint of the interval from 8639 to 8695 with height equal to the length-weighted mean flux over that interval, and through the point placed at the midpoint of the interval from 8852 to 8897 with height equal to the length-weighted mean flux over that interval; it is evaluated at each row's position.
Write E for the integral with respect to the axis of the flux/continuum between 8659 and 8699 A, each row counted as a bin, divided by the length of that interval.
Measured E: 0.98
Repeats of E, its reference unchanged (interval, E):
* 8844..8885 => 0.98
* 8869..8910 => 1.01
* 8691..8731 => 1.01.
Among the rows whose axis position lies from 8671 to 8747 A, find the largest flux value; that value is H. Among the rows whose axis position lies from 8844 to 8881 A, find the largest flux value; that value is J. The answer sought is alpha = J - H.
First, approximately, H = 136.5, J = 122.5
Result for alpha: -14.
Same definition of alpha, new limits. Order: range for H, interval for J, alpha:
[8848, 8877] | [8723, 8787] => 17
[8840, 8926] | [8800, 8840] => -15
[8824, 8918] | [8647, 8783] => 8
